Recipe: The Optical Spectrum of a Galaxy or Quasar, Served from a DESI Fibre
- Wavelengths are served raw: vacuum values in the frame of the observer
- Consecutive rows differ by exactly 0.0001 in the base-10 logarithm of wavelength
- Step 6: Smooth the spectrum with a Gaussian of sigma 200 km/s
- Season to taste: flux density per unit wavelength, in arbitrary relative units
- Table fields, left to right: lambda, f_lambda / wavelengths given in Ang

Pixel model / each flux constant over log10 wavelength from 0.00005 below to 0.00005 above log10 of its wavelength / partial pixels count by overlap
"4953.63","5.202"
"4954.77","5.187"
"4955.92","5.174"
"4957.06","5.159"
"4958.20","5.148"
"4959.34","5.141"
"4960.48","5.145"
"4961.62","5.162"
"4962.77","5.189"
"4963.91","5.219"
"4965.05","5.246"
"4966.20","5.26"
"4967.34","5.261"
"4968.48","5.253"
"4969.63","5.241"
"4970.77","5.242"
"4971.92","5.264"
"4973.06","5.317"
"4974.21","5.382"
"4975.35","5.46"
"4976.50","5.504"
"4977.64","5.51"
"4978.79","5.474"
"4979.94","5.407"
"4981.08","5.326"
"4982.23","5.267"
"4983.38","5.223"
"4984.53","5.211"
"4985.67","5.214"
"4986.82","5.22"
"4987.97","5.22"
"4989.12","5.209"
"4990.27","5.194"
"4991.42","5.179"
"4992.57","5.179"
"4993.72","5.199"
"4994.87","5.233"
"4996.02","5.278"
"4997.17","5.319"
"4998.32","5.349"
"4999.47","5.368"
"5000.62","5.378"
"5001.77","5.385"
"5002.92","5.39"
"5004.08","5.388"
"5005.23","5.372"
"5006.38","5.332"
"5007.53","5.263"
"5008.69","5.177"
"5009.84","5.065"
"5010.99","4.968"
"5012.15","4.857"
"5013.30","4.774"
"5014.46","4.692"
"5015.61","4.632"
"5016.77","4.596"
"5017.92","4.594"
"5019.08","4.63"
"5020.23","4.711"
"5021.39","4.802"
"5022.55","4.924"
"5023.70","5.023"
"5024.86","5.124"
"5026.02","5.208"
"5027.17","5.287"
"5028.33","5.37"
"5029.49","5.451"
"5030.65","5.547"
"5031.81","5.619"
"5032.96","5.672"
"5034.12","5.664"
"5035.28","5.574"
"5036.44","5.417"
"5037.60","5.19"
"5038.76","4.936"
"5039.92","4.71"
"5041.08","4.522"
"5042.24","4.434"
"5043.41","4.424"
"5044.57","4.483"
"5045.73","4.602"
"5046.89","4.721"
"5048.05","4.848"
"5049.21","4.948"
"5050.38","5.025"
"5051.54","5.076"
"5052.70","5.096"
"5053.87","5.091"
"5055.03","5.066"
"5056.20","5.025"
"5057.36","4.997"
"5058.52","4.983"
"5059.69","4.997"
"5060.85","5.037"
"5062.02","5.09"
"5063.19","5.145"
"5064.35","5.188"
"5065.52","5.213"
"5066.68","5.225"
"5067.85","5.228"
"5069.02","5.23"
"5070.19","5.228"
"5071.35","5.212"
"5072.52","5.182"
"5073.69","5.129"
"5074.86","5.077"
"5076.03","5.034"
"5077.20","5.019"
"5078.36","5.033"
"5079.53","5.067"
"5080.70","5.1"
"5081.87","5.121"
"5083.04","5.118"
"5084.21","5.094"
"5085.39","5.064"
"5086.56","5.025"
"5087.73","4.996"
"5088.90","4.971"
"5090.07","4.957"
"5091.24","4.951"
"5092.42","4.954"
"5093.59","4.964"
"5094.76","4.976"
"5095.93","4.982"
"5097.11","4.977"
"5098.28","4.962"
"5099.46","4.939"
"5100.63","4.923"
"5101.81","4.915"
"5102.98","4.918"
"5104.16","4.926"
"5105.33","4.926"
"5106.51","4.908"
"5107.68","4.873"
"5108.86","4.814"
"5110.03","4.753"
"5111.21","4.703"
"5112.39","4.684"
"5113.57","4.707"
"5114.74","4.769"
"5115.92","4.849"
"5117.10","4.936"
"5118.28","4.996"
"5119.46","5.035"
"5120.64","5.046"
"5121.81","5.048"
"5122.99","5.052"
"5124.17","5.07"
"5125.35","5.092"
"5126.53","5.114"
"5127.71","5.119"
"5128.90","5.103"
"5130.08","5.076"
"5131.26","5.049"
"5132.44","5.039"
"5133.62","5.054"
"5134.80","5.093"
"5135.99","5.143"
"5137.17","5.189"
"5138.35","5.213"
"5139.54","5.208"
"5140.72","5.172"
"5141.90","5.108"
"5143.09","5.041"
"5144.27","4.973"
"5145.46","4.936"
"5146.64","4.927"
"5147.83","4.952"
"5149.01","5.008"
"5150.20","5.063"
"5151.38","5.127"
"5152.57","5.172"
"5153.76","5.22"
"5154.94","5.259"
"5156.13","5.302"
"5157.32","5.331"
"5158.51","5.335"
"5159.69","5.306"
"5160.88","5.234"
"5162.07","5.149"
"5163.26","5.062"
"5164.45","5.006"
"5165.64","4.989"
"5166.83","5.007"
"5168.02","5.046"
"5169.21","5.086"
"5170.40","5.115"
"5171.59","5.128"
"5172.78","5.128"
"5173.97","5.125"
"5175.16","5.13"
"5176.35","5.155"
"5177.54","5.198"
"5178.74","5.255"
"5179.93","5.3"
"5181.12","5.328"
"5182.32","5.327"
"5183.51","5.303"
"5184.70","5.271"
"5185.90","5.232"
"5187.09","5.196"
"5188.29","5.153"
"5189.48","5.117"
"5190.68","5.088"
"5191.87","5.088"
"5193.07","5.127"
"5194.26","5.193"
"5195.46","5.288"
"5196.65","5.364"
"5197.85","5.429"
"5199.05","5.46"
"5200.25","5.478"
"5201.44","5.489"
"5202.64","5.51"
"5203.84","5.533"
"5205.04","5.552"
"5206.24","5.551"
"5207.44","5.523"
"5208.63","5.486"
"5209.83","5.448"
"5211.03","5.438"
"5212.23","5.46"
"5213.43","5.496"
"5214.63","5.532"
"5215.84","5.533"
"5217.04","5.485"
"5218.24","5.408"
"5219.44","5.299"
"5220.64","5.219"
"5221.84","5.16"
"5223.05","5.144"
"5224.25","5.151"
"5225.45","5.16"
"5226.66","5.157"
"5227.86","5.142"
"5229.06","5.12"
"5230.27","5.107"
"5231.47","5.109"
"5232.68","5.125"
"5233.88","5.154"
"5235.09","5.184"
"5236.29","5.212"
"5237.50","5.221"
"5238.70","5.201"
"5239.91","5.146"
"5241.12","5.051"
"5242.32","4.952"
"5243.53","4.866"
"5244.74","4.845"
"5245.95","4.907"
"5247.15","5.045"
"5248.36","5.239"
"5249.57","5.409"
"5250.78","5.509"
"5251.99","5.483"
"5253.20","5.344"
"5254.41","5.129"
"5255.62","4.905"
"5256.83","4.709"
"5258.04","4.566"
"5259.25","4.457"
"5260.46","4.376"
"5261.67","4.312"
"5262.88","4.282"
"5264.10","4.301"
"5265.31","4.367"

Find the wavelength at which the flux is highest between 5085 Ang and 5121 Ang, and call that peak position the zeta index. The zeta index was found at 5085.39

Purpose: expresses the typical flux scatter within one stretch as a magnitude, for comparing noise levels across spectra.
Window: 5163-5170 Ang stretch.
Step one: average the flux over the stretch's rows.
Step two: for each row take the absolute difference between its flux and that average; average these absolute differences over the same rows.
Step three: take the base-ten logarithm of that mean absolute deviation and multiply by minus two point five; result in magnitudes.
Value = 3.7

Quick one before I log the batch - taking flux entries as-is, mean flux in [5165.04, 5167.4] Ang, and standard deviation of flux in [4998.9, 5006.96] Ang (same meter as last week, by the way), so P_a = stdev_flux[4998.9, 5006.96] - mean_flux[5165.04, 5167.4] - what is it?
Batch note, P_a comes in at -4.98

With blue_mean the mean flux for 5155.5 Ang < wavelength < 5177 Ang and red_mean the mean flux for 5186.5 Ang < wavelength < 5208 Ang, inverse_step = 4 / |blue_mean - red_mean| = 21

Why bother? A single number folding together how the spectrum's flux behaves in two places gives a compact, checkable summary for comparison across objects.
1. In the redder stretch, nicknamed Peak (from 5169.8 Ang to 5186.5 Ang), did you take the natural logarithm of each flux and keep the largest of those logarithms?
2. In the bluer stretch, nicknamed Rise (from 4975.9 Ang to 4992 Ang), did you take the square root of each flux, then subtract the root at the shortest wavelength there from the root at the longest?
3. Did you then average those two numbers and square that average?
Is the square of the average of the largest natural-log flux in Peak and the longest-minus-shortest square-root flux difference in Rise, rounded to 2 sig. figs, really 0.64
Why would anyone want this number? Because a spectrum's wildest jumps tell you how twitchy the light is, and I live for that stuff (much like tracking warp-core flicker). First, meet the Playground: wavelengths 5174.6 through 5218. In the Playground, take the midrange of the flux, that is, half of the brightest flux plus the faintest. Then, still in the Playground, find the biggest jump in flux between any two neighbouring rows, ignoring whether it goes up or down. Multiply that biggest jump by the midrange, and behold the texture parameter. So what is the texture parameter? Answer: 0.51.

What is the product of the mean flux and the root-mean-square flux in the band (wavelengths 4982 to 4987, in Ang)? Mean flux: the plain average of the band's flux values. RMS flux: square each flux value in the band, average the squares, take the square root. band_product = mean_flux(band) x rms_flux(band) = 27.3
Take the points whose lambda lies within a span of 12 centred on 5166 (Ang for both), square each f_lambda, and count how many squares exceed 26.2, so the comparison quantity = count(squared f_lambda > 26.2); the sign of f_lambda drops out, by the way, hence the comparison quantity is 3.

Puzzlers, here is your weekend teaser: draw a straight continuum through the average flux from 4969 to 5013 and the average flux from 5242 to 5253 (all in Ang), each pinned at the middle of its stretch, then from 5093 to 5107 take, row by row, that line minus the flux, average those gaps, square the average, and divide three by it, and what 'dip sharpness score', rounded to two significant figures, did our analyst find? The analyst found 39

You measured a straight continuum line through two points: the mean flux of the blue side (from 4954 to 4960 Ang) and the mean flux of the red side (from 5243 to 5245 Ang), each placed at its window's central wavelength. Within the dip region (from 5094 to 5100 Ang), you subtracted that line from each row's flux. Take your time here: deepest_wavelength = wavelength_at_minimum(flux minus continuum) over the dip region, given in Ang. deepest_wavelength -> 5099.46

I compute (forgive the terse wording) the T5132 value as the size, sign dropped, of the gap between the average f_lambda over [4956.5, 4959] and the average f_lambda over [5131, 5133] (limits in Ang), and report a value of 0.11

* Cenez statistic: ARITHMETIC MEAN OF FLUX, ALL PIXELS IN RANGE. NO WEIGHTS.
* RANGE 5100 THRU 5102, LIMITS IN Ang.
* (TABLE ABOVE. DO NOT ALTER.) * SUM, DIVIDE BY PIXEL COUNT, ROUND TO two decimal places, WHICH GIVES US 4.92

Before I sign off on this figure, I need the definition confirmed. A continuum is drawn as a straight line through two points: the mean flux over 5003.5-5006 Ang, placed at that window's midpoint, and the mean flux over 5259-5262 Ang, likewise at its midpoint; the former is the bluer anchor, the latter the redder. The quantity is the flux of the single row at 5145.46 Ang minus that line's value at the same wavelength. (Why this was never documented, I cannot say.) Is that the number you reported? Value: 0.11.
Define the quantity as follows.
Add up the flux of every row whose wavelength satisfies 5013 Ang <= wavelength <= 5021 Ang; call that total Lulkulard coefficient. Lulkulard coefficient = 32.6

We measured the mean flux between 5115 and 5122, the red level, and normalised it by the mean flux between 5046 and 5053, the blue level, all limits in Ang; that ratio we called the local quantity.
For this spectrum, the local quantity 1.01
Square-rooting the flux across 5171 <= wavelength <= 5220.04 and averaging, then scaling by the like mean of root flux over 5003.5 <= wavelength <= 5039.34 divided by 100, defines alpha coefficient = 0.0522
